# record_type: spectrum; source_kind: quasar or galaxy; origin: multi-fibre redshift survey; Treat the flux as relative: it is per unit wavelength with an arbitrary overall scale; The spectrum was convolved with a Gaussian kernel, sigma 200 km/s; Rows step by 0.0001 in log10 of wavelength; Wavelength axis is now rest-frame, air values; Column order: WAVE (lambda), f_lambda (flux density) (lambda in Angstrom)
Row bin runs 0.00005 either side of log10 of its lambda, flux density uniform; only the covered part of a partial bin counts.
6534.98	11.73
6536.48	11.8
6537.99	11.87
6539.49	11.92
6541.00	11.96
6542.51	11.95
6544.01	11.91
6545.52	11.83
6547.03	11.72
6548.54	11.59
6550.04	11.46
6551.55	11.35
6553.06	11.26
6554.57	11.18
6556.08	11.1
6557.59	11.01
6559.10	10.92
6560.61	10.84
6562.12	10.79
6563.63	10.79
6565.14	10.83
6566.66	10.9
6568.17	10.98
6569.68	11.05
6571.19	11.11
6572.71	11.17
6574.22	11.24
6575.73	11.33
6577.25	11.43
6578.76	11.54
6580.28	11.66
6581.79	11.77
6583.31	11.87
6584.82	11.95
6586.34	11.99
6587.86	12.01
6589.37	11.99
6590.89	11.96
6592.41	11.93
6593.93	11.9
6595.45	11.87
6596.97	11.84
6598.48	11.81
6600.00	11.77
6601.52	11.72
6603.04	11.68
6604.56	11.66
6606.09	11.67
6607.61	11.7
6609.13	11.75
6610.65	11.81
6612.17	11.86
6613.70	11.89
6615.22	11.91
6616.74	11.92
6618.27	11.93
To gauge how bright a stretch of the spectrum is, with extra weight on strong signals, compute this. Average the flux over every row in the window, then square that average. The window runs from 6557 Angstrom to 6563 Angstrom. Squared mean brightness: 119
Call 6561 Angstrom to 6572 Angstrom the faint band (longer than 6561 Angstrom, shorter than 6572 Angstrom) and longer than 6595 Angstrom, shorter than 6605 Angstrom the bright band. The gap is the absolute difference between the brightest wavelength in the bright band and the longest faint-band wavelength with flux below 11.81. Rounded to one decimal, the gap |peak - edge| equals 24.3 Angstrom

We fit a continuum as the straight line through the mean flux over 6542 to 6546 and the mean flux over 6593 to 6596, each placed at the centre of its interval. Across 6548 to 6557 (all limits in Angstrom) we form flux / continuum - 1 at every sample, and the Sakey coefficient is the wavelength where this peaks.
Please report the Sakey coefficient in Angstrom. 6548.54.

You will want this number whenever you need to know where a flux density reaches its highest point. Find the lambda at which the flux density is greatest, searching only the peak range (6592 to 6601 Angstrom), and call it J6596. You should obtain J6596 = 6592.41 Angstrom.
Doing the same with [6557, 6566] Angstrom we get 6557.59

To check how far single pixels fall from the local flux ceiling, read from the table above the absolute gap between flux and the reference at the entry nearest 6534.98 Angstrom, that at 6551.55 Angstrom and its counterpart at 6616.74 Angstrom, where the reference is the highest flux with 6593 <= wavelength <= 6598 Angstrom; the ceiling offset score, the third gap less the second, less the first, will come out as -0.7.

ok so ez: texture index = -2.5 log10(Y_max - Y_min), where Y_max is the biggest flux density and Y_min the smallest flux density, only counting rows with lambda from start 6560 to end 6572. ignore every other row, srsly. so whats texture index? 1.24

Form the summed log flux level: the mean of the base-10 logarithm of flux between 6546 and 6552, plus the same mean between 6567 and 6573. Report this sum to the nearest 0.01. 2.11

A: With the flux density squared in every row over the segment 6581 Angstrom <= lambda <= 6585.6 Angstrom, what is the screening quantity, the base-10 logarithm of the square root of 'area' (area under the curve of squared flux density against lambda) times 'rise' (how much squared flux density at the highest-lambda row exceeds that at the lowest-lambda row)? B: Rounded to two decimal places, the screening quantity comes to 1.72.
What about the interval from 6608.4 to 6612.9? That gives 1.61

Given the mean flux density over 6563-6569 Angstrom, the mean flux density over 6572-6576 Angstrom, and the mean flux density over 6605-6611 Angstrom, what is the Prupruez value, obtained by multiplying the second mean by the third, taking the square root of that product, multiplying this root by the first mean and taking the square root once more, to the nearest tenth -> 11.2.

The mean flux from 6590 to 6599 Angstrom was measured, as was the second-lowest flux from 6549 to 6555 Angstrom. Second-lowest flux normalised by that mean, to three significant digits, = 0.947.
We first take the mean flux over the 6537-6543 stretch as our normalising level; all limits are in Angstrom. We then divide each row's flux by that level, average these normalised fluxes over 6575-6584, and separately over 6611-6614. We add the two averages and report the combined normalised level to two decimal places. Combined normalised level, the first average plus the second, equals 1.97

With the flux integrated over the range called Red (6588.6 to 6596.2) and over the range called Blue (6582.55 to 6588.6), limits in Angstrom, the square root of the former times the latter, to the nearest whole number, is 81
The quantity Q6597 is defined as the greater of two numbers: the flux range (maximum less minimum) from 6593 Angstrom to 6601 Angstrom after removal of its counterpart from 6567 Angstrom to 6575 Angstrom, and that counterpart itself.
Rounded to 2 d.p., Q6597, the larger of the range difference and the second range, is 0.26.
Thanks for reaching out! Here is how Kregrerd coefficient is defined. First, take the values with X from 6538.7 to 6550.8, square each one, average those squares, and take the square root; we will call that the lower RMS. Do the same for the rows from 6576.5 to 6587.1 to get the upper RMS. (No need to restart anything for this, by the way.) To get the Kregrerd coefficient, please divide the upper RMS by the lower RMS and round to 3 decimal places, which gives 0.996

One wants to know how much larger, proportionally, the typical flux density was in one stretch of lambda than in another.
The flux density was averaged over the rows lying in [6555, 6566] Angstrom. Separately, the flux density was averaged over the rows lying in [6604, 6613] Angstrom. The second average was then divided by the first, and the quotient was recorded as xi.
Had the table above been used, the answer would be 1.08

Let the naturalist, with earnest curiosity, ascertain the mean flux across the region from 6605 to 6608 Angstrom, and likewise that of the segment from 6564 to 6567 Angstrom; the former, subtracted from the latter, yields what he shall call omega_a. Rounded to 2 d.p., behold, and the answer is -0.82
